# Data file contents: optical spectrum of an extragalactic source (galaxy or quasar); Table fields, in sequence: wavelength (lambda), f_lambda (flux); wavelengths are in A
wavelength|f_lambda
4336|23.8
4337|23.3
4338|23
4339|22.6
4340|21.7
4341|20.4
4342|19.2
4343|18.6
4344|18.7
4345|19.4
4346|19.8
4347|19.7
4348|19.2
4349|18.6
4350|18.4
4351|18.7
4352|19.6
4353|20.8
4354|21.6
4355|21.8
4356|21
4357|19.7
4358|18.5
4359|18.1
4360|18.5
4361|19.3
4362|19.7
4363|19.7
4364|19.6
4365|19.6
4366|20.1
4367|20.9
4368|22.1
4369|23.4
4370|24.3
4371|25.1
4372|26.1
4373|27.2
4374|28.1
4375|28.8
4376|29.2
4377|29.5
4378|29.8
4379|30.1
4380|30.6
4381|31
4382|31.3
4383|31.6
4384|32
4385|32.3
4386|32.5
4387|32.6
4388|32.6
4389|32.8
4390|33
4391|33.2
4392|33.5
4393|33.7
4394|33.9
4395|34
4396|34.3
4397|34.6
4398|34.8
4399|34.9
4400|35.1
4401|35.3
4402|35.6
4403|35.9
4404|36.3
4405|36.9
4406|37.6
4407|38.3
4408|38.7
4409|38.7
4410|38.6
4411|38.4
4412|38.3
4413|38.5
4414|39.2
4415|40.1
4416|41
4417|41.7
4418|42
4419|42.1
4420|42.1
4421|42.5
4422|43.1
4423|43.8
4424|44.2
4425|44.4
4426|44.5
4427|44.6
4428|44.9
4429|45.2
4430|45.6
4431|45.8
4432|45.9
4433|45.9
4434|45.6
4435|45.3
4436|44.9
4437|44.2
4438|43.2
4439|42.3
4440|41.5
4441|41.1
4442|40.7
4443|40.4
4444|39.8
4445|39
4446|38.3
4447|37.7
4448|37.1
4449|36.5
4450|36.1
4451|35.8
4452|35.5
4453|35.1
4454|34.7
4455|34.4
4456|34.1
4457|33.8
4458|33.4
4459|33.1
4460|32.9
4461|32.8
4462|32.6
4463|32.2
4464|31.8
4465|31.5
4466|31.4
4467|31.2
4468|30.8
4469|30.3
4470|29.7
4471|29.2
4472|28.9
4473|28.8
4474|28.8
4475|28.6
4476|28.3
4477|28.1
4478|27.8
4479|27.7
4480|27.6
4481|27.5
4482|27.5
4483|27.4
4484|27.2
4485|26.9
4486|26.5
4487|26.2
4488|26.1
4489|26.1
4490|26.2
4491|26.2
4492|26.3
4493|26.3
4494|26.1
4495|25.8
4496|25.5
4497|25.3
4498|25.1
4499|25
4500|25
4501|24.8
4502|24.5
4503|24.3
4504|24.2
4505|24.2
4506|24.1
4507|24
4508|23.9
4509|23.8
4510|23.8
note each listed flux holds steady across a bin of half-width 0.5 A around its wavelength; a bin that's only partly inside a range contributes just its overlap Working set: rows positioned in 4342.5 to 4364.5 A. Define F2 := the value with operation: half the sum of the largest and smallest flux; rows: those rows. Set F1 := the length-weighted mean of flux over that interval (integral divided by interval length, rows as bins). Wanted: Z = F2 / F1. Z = 1.02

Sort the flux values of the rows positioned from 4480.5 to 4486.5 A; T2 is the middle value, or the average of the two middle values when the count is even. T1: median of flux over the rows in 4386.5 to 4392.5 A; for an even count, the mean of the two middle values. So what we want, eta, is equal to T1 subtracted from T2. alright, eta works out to -6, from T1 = 33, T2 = 27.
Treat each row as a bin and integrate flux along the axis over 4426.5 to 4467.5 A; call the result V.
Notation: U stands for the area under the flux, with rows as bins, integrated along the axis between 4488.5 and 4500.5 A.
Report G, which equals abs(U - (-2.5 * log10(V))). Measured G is 317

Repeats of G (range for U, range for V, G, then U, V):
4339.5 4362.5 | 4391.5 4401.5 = 457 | 451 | 344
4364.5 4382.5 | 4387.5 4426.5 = 485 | 477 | 1478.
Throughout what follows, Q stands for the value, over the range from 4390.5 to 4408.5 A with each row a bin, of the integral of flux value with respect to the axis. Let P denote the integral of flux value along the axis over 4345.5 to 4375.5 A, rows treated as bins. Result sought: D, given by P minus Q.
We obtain 1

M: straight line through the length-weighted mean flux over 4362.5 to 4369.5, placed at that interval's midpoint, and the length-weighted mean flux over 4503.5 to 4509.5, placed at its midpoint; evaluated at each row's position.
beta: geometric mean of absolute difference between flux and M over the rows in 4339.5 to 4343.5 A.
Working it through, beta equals 0.9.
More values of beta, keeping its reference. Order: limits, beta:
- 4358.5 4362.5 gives 1.6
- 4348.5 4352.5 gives 1.5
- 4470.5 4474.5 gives 5.7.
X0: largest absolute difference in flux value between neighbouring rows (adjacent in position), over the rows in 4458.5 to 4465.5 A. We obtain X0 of 0.4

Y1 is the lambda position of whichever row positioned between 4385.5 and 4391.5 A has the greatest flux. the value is 4391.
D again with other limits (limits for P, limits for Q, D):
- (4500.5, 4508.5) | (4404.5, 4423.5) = -568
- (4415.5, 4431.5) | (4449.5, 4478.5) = -224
